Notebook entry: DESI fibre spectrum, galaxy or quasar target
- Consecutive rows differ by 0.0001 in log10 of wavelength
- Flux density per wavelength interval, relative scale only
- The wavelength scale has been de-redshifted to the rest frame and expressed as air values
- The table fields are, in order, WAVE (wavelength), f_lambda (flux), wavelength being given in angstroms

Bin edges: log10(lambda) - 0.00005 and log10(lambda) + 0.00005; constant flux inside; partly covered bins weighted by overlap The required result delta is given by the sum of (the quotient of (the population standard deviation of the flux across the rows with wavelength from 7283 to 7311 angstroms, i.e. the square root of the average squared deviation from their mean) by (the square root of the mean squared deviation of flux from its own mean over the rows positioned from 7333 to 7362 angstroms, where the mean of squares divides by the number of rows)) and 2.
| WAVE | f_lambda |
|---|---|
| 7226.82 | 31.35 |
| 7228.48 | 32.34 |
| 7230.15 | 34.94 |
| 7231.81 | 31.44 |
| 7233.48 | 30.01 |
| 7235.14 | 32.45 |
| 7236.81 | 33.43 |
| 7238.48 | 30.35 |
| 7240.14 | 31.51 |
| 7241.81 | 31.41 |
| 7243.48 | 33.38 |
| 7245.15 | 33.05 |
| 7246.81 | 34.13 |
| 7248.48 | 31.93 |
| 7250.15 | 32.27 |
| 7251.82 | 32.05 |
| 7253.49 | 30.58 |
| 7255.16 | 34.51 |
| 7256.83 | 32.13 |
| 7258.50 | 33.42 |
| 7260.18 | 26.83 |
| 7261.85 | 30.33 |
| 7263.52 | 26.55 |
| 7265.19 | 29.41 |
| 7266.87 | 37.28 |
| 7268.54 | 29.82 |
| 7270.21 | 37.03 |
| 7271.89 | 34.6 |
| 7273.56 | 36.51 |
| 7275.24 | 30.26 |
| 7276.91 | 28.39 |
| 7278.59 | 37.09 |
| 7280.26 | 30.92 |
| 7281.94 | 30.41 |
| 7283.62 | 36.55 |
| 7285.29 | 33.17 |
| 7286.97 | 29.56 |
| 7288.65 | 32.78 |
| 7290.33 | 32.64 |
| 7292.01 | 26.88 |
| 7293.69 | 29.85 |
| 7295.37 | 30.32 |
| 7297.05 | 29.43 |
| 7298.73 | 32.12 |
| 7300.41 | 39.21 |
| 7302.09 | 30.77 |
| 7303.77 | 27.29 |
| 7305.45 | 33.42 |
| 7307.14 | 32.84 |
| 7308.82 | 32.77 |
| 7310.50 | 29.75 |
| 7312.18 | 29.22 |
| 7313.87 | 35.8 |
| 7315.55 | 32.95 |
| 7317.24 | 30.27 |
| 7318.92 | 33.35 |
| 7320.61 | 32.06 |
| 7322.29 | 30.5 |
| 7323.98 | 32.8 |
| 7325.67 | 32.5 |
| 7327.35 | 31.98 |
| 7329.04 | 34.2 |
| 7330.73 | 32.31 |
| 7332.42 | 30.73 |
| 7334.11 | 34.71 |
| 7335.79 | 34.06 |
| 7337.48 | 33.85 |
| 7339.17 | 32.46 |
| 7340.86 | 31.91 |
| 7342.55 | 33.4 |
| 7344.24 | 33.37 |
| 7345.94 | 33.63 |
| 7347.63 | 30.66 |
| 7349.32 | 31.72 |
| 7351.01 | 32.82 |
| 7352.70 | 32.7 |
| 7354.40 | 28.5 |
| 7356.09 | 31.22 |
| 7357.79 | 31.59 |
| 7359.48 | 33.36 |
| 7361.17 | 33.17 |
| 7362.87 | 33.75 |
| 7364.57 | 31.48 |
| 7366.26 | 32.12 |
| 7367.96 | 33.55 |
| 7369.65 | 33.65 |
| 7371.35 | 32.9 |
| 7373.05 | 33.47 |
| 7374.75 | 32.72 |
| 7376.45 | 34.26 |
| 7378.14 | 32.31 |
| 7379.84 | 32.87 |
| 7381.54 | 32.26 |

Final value 4.1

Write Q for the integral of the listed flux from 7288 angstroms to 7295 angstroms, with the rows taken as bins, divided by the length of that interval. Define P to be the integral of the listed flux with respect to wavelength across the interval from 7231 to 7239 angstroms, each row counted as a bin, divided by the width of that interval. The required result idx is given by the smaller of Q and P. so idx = 30.4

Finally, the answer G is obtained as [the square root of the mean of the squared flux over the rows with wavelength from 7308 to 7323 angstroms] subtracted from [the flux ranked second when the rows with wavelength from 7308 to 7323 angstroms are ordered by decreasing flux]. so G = 1.44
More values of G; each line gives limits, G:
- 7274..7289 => 4.30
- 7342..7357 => 1.36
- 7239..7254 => 1.11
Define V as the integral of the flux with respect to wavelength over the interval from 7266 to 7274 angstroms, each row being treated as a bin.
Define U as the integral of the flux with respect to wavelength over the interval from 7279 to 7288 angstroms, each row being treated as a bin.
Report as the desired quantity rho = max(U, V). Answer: 291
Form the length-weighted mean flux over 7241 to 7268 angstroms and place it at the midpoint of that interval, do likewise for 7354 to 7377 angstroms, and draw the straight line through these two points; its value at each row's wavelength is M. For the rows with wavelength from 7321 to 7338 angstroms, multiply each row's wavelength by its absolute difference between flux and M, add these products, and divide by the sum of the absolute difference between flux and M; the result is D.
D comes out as 7331.2 angstroms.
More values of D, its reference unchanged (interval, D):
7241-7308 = 7277.1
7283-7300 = 7290.2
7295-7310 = 7301.2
